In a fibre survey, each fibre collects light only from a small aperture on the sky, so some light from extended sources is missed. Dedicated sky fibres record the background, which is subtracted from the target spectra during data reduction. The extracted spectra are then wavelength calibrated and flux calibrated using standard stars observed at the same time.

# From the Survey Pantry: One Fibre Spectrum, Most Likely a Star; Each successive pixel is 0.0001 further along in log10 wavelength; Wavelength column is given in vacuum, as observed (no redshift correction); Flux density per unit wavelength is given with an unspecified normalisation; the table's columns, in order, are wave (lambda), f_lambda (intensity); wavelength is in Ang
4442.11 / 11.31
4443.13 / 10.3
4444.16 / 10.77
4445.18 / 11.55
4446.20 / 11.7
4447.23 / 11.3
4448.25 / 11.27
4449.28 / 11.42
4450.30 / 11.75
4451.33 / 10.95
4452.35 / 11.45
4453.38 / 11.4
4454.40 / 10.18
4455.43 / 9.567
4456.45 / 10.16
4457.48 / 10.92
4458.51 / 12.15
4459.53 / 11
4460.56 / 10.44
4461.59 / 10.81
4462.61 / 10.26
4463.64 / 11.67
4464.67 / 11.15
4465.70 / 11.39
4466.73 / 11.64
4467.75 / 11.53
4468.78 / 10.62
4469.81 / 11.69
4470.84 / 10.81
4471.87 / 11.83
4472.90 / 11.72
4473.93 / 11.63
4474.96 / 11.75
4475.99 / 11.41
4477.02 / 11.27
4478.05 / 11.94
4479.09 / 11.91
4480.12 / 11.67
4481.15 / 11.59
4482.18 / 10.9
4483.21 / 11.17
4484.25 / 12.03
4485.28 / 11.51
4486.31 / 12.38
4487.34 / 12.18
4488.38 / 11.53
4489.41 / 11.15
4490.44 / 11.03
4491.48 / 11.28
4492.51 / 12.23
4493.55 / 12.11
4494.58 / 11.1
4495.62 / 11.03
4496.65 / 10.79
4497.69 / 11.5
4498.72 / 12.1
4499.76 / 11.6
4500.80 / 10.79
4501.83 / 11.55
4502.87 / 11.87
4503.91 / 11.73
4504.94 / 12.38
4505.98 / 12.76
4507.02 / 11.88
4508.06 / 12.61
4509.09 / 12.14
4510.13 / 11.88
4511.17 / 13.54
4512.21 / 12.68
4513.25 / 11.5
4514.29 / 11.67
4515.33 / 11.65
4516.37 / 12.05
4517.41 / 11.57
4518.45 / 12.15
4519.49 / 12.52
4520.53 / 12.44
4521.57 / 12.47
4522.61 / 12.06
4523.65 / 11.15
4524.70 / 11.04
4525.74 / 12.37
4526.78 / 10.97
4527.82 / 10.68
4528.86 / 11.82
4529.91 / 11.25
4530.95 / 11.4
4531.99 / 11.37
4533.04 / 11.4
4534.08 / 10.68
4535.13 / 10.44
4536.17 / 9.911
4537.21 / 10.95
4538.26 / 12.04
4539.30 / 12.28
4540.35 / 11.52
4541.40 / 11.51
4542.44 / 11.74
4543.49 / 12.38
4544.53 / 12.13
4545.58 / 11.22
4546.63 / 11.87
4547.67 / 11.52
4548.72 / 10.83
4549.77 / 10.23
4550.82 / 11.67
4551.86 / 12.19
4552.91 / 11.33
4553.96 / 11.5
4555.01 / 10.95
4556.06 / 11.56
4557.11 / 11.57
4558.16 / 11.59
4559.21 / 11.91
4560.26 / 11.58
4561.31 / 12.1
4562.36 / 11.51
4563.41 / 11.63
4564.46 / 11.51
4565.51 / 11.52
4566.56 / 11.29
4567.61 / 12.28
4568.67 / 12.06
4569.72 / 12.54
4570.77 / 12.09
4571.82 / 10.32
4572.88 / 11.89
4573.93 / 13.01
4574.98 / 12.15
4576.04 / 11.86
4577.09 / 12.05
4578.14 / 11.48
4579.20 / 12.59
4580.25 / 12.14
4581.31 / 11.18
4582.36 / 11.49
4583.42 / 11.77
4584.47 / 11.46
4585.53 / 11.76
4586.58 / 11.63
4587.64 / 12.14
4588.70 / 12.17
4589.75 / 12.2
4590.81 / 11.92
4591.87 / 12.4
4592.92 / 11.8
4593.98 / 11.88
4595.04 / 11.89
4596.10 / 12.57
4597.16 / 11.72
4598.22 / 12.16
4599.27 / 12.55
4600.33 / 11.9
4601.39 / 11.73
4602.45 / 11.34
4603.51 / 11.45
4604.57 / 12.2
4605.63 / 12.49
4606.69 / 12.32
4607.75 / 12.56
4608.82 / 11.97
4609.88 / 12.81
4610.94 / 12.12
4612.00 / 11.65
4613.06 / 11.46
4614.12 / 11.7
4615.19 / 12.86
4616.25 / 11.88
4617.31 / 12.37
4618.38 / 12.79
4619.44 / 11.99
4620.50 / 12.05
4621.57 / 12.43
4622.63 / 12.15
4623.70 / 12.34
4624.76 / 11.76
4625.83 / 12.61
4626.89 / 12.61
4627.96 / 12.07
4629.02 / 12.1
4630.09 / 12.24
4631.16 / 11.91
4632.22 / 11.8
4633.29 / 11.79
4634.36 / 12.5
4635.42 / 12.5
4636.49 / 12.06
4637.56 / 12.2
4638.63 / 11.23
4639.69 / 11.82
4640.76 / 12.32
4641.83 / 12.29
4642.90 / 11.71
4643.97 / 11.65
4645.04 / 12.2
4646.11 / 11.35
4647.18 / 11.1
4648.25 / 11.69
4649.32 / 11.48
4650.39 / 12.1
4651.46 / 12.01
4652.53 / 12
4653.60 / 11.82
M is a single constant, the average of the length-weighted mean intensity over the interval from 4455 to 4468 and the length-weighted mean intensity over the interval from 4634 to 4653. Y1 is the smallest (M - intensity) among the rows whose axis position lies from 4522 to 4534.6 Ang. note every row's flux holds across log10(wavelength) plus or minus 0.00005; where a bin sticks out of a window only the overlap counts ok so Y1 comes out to -0.93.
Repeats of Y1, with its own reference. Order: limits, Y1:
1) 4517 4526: -1.08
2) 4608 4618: -1.42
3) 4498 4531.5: -2.10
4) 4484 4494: -0.94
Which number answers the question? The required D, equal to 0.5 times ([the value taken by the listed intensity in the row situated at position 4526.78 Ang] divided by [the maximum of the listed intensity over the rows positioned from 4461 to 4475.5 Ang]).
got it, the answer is 0.464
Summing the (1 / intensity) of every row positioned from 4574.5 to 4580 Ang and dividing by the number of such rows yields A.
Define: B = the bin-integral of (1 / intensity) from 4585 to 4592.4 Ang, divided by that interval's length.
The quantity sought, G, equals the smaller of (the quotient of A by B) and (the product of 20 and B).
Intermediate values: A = 0.083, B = 0.0832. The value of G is 1.00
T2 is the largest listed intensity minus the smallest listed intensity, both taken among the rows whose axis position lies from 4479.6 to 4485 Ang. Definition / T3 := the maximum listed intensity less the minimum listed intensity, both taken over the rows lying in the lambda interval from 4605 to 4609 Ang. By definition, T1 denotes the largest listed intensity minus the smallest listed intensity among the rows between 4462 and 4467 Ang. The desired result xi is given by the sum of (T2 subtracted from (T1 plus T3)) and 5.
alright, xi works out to 5.9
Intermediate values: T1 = 1.41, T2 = 1.1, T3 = 0.6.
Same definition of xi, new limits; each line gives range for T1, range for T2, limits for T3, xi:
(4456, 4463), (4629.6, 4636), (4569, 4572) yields 8.5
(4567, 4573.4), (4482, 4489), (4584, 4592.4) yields 6.7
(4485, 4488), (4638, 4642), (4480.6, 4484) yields 5.5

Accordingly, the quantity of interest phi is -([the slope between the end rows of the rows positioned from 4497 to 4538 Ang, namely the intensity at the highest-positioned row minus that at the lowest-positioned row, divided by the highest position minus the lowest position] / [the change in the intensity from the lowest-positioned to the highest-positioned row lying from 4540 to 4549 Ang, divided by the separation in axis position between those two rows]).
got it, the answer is -0.2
